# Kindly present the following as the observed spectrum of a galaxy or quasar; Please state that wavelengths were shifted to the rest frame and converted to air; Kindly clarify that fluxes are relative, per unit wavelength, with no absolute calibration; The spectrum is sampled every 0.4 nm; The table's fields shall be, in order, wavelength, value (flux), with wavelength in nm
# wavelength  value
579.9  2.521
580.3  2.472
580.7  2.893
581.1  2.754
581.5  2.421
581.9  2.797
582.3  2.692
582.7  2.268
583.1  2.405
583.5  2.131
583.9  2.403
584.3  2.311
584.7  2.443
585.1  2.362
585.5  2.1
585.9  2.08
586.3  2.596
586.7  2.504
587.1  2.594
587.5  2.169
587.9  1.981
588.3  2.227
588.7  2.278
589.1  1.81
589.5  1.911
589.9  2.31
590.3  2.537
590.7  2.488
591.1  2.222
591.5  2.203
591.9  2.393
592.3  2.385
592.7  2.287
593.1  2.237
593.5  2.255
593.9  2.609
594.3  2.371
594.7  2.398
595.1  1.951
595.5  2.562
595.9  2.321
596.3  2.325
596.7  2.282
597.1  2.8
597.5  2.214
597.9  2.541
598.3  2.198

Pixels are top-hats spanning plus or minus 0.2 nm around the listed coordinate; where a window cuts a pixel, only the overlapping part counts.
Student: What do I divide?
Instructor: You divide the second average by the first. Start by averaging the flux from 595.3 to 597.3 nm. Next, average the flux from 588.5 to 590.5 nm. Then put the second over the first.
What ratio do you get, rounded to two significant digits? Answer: 0.88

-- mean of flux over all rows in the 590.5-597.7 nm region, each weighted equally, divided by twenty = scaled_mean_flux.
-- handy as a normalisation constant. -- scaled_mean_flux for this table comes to 0.118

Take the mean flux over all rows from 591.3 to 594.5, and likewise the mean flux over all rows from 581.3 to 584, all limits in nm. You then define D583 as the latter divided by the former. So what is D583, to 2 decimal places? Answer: 1.04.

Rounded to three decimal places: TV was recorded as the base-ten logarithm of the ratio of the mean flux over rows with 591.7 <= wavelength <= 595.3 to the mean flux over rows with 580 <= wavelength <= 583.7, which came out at -0.039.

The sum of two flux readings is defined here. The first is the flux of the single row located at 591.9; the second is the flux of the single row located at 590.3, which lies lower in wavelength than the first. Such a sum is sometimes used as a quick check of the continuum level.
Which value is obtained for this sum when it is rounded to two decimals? 4.93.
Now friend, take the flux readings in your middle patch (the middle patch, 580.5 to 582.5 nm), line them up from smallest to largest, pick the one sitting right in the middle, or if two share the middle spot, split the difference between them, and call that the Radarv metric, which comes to 2.75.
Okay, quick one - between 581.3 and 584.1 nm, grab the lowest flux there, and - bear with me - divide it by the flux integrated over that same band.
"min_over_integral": 0.311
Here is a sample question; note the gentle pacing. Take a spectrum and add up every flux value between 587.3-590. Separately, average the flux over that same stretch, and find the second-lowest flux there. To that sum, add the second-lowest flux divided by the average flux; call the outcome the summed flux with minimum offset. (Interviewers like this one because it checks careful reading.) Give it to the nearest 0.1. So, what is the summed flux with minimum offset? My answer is 15.6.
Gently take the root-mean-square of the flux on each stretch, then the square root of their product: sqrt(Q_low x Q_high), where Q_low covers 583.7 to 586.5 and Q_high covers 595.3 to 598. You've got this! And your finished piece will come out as 2.39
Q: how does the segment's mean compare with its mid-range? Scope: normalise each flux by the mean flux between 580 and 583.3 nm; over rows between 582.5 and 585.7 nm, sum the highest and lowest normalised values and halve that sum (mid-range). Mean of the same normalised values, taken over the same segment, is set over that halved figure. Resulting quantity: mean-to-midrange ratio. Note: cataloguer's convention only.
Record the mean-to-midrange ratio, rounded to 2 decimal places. 1.01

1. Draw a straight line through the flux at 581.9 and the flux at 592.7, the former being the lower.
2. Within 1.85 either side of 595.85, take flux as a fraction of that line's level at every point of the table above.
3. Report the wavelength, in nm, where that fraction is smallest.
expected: 595.1 nm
